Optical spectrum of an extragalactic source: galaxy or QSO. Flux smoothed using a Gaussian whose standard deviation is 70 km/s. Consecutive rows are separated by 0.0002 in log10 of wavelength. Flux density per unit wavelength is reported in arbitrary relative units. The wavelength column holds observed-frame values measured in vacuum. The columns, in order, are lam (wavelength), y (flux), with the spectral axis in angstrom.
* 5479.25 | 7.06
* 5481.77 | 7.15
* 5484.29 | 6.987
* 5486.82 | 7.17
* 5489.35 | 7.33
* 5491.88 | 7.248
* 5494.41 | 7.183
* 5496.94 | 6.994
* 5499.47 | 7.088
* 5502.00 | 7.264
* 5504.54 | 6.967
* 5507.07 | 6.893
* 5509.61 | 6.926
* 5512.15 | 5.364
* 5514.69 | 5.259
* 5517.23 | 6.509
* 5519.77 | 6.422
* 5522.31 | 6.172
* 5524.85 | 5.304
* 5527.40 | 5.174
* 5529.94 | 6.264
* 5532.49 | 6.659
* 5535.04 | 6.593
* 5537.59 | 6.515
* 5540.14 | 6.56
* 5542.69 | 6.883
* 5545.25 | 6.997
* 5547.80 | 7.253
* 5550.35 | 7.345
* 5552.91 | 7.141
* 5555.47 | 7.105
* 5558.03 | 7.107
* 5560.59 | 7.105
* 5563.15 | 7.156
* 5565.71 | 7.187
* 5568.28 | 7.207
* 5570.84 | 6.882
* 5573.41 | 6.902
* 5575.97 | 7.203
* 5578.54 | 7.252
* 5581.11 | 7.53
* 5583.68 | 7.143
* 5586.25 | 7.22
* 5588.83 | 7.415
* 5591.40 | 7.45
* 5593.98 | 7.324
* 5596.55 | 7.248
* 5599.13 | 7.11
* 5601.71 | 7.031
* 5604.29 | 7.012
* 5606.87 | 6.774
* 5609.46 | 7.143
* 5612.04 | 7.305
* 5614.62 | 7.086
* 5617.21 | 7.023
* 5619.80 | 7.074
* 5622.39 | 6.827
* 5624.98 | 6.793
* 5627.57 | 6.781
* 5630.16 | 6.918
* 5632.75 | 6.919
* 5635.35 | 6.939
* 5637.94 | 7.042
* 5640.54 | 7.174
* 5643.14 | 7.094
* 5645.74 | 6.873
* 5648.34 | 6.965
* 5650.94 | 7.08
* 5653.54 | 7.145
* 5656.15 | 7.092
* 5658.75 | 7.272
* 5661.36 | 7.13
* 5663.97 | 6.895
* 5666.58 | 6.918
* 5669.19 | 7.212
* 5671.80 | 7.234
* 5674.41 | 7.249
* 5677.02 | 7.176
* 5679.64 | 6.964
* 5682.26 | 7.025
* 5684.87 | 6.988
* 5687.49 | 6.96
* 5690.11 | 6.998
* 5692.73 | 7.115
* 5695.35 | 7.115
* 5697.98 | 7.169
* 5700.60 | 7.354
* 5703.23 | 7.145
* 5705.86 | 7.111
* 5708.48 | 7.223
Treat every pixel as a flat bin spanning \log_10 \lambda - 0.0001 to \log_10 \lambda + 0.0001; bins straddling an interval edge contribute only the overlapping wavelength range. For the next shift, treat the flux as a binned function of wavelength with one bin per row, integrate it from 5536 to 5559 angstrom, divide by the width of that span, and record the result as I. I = 6.98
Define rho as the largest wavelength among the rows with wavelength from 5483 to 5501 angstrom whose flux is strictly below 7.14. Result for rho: 5499.47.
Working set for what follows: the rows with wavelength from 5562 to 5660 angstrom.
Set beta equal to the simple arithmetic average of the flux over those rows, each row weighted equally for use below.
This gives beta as 7.09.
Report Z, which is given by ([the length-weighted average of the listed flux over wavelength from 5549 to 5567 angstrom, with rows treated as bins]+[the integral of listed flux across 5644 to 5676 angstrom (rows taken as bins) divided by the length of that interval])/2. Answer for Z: 7.13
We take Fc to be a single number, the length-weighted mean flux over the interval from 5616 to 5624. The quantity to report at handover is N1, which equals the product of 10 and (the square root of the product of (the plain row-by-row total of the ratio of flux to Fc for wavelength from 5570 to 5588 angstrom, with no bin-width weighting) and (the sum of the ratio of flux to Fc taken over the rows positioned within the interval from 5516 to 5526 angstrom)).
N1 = 50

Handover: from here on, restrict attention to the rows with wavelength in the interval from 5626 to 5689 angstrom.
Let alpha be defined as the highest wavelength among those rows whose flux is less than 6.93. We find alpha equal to 5666.58 angstrom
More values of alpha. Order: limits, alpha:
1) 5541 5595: 5573.41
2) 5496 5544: 5542.69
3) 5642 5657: 5645.74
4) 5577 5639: 5632.75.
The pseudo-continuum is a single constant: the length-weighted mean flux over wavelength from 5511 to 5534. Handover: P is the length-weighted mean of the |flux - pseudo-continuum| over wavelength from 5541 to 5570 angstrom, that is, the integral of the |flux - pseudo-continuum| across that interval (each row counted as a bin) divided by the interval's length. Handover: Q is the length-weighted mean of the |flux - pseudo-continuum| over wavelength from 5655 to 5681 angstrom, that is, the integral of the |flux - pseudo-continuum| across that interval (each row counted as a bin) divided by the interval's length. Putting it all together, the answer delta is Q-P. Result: -0.01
